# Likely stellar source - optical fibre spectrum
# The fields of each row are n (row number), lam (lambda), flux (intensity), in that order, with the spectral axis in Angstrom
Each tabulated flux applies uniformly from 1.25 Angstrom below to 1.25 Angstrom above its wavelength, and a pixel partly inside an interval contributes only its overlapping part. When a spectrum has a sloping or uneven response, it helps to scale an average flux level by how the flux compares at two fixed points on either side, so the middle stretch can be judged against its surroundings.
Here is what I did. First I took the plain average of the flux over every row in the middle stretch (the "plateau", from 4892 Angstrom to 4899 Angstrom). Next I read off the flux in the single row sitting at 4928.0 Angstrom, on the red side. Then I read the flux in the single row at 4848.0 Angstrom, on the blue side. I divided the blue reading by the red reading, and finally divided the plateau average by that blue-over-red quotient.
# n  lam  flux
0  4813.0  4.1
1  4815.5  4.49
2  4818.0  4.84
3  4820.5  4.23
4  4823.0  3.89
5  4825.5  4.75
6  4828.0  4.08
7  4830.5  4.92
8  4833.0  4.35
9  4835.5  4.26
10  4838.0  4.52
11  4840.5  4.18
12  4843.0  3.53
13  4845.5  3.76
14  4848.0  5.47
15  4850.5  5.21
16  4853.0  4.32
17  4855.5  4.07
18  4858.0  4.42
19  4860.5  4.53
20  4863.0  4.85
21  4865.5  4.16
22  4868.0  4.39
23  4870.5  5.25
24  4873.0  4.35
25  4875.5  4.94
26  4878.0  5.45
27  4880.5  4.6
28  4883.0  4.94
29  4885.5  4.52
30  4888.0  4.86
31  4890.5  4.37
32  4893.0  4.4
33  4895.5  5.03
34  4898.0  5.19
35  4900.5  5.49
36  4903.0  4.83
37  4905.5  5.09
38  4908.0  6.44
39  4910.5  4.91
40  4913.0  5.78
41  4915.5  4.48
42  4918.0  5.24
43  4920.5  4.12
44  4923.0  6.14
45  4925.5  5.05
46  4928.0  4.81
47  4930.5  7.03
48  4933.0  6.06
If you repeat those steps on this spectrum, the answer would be 4.3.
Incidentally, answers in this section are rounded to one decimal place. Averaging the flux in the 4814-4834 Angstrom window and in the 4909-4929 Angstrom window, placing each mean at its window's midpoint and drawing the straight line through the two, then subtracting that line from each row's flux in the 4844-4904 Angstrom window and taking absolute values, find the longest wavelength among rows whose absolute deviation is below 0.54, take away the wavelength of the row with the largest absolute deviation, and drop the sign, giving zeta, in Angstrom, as 55.0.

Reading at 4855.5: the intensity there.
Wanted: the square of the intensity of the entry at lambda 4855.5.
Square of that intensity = 17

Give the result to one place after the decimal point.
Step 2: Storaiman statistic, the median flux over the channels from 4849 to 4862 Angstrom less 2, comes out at 2.4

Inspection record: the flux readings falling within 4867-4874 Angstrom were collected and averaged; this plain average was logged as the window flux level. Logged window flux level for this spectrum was 4.7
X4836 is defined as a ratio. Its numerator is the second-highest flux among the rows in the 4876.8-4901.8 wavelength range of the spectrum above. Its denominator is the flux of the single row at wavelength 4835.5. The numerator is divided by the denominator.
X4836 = 1.28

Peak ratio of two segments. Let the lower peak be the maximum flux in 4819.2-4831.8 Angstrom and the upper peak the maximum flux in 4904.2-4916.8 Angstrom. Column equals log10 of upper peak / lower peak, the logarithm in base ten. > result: 0.12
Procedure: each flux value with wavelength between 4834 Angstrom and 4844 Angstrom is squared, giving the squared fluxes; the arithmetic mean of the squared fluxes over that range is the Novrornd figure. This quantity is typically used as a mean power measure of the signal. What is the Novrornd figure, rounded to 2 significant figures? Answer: 17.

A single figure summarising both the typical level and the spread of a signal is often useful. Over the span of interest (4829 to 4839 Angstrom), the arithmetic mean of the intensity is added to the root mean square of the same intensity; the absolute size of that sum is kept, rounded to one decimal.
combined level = 9.0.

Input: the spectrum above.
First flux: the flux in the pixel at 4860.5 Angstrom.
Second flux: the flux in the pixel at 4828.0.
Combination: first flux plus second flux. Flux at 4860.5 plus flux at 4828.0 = 8.6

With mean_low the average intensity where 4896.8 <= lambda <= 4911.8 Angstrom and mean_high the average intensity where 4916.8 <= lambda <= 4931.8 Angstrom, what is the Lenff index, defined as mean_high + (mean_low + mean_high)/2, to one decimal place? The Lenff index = 10.8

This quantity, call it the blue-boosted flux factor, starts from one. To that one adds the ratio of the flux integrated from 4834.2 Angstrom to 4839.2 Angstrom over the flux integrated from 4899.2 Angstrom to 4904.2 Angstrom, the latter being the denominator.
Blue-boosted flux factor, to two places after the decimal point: 1.85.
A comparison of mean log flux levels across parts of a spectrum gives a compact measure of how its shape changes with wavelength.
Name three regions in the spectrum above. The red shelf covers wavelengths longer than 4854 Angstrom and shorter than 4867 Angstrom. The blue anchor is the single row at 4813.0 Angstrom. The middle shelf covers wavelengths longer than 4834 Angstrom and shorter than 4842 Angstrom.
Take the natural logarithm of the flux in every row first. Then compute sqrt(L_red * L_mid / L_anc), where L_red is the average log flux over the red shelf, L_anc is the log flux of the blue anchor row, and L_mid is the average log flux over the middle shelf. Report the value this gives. 1.24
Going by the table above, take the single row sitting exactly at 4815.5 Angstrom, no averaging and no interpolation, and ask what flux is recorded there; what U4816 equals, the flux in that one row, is 4.49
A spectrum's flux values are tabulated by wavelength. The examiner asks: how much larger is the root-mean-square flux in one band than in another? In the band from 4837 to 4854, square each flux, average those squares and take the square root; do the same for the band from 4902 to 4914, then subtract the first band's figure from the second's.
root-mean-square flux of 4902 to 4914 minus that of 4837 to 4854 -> 1.0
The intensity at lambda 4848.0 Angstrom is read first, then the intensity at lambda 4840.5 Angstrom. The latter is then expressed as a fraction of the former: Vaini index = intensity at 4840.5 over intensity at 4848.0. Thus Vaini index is 0.76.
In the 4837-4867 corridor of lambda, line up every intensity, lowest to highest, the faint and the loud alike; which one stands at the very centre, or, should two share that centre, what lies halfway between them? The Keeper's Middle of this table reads 4.37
